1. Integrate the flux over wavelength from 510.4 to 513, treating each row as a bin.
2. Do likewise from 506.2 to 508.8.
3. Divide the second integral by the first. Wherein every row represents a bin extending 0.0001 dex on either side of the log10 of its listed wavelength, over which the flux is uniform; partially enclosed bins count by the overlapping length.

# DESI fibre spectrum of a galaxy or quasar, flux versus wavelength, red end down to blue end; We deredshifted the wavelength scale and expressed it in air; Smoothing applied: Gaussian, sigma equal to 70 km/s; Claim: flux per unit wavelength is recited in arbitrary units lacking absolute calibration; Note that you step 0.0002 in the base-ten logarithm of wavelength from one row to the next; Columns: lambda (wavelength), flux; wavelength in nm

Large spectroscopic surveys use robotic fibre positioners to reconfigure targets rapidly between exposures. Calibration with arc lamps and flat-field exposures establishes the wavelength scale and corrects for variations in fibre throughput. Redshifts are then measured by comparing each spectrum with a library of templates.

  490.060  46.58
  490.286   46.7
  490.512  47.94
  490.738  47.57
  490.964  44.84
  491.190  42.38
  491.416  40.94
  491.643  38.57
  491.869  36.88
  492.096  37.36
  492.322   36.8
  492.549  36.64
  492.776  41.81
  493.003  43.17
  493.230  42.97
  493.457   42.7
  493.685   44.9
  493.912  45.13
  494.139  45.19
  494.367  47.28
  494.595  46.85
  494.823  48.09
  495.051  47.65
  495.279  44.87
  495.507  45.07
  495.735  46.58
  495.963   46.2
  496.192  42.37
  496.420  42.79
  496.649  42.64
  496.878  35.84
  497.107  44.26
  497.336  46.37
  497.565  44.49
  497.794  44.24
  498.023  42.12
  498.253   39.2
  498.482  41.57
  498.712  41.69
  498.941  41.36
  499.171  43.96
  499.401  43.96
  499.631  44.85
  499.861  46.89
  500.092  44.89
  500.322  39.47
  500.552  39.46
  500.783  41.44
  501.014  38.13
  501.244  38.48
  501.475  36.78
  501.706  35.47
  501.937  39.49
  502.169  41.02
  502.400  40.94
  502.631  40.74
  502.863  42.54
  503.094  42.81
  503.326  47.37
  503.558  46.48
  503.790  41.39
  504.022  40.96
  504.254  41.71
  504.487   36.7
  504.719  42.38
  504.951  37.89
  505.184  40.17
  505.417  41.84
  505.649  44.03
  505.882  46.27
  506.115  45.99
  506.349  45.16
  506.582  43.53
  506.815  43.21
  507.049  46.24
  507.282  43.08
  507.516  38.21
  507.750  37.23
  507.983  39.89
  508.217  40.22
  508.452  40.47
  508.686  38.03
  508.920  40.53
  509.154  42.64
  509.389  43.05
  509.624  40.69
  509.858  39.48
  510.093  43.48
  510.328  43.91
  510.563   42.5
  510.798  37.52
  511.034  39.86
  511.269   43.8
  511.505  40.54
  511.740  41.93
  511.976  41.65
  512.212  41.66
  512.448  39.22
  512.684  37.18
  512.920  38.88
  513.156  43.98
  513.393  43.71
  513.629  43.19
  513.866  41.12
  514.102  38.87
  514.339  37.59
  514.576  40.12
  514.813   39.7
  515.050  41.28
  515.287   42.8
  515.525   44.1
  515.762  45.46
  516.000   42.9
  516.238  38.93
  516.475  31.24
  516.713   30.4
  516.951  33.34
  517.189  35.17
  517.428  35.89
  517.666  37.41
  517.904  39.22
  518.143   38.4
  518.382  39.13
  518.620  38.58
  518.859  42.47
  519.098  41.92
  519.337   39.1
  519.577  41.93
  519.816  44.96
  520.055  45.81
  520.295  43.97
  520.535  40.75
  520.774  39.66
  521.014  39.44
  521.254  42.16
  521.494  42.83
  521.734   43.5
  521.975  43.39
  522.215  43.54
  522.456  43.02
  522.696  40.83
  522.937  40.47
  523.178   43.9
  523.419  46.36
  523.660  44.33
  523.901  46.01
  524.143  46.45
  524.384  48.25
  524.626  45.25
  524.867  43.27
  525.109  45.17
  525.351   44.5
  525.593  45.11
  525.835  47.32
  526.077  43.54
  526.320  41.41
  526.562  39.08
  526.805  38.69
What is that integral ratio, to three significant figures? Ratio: 1.02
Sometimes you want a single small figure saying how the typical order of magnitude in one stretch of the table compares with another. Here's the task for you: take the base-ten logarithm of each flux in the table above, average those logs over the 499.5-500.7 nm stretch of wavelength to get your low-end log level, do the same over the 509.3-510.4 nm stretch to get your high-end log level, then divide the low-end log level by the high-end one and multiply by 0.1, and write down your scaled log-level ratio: 0.101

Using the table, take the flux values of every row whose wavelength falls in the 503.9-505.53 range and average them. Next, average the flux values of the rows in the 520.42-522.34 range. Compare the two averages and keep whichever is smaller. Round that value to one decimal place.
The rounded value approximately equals 40.2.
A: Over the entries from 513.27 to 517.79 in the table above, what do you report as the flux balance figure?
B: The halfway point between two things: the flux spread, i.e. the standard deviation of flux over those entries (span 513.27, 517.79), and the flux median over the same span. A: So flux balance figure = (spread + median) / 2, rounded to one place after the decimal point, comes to 22.0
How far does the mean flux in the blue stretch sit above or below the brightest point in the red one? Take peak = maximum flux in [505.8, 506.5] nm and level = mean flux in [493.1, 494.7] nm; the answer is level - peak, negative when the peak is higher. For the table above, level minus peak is -1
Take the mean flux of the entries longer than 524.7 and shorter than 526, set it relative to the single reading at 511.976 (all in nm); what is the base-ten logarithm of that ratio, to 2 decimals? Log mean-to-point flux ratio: 0.03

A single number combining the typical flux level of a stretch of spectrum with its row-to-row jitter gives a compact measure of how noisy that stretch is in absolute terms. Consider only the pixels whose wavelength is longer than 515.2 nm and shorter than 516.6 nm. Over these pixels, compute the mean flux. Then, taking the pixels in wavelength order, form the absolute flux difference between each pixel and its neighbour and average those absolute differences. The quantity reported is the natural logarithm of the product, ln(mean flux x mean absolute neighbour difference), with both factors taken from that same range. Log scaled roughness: 4.9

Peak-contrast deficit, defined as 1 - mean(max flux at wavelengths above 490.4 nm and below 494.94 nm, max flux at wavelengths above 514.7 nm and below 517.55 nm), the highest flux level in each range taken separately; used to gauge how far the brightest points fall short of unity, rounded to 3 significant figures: -45.8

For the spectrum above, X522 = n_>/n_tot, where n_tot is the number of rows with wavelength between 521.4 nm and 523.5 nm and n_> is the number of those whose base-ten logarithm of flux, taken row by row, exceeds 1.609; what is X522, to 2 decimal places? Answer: 0.89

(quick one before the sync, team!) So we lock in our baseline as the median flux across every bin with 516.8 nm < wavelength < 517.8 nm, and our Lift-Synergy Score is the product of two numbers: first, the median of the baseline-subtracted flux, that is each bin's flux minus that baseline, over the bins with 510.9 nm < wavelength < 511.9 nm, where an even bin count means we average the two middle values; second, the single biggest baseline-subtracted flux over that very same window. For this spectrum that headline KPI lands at 47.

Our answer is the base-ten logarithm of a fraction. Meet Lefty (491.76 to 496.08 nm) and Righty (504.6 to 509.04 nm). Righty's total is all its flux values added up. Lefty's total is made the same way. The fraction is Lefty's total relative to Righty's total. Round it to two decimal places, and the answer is 0.02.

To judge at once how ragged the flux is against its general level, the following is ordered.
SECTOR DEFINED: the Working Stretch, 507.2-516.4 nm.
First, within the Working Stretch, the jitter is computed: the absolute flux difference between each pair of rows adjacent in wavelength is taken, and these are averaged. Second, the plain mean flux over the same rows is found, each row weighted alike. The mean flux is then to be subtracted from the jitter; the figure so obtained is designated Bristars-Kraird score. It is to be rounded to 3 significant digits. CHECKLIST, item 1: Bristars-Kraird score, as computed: -39.0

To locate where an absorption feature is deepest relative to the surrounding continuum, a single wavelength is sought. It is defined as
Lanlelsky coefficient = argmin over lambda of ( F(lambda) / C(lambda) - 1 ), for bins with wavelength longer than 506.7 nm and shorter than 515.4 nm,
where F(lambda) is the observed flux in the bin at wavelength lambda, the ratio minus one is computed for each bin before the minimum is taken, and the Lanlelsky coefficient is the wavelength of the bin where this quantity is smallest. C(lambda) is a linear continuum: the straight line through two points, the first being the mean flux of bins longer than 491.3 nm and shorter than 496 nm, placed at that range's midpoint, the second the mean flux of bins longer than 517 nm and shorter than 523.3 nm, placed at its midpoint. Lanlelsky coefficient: 507.750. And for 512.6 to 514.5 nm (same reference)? 512.684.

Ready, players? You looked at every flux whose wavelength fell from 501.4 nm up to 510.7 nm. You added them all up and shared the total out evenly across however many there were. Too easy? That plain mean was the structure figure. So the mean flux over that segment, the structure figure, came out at 41.6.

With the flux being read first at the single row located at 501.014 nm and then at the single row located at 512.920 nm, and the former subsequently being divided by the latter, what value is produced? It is 0.98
